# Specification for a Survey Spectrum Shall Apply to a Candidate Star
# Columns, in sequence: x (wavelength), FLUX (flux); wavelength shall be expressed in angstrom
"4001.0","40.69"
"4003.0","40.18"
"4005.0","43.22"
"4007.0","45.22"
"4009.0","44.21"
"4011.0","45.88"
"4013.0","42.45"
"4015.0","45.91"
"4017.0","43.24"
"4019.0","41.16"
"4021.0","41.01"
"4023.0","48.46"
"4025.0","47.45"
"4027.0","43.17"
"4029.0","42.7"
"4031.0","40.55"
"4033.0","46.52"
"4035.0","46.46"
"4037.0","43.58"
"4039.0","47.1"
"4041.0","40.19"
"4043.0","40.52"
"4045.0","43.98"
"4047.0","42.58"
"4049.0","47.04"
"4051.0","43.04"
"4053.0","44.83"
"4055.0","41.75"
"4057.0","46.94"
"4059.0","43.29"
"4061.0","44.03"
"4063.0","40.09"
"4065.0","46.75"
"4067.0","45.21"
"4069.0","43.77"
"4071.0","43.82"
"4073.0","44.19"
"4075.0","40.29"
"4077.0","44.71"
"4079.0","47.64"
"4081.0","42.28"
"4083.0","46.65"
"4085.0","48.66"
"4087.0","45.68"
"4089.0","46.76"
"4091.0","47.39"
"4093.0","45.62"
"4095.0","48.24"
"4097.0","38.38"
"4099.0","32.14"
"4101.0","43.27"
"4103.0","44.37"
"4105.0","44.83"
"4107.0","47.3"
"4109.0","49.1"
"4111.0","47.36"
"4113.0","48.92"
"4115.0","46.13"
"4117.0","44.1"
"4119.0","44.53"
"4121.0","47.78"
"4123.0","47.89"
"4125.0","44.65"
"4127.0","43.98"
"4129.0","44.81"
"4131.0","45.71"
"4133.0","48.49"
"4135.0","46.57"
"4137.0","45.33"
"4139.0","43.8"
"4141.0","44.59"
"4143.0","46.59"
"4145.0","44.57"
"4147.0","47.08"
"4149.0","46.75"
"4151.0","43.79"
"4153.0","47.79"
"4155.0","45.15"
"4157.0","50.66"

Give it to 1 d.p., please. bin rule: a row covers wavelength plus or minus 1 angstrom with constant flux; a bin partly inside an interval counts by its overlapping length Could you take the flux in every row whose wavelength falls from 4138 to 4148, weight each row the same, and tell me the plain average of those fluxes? 45.3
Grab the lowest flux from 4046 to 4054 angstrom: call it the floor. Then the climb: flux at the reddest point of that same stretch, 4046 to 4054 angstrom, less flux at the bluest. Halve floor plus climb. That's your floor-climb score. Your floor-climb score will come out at 22.4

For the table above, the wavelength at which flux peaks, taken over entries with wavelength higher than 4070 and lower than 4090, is 4085.0 angstrom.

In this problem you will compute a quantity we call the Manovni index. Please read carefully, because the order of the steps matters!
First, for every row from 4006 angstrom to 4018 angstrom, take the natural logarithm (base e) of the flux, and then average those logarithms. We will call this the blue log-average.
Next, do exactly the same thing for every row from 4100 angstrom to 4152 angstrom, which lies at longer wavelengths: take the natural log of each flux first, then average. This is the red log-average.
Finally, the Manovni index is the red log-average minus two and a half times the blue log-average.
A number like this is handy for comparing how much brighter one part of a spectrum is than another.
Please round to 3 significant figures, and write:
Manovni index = -5.66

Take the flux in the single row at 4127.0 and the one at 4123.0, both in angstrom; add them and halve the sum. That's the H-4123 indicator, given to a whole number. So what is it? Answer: 46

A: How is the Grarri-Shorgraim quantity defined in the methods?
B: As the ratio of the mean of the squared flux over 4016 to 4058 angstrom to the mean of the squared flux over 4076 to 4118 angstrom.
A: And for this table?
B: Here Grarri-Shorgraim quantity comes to 0.94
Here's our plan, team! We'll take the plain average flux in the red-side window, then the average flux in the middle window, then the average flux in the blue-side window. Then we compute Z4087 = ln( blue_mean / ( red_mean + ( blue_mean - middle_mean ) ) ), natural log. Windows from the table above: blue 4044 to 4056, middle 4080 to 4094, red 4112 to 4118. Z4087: -0.01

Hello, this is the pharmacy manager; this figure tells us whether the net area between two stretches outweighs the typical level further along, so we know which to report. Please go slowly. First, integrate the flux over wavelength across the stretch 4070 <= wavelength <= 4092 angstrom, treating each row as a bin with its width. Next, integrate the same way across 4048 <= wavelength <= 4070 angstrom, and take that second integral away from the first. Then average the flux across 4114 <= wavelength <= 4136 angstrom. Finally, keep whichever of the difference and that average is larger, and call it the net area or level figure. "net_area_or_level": 45.9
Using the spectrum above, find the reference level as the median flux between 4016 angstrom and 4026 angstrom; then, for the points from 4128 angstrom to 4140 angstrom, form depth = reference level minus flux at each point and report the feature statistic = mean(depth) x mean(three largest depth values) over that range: 3.6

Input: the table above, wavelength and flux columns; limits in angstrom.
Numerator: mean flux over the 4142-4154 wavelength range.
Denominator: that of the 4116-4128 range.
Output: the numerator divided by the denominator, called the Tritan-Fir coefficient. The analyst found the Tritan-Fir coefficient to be 1.01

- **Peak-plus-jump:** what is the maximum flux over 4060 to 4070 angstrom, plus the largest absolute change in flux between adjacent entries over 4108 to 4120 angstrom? 49.5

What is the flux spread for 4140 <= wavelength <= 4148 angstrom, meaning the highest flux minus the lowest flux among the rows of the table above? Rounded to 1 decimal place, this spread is 2.5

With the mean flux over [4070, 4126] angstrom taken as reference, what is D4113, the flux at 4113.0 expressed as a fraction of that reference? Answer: 1.08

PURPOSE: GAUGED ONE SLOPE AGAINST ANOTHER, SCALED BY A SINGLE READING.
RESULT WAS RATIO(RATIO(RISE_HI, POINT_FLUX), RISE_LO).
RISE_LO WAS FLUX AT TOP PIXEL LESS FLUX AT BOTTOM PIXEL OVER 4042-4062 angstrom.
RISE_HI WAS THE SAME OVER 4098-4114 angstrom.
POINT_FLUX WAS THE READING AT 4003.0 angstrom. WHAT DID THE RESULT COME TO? 0.12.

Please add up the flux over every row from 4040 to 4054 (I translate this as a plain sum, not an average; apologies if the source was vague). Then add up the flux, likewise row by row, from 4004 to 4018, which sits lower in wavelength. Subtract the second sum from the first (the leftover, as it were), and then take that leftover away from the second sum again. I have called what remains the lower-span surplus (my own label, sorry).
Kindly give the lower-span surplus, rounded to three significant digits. 318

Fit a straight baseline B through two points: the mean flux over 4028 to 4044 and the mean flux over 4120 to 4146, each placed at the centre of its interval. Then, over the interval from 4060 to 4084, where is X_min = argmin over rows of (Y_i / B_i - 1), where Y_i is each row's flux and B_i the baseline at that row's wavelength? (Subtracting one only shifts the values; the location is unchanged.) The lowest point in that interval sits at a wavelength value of 4075.0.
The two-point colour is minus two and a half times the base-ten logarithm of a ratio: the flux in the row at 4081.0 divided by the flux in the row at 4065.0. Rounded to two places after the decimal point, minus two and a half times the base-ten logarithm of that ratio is 0.11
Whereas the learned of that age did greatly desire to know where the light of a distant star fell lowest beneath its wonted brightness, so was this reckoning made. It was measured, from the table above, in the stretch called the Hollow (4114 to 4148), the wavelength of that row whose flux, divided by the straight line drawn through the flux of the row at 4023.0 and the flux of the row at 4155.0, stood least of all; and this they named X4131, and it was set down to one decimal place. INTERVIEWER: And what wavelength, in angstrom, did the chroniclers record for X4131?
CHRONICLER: 4117.0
